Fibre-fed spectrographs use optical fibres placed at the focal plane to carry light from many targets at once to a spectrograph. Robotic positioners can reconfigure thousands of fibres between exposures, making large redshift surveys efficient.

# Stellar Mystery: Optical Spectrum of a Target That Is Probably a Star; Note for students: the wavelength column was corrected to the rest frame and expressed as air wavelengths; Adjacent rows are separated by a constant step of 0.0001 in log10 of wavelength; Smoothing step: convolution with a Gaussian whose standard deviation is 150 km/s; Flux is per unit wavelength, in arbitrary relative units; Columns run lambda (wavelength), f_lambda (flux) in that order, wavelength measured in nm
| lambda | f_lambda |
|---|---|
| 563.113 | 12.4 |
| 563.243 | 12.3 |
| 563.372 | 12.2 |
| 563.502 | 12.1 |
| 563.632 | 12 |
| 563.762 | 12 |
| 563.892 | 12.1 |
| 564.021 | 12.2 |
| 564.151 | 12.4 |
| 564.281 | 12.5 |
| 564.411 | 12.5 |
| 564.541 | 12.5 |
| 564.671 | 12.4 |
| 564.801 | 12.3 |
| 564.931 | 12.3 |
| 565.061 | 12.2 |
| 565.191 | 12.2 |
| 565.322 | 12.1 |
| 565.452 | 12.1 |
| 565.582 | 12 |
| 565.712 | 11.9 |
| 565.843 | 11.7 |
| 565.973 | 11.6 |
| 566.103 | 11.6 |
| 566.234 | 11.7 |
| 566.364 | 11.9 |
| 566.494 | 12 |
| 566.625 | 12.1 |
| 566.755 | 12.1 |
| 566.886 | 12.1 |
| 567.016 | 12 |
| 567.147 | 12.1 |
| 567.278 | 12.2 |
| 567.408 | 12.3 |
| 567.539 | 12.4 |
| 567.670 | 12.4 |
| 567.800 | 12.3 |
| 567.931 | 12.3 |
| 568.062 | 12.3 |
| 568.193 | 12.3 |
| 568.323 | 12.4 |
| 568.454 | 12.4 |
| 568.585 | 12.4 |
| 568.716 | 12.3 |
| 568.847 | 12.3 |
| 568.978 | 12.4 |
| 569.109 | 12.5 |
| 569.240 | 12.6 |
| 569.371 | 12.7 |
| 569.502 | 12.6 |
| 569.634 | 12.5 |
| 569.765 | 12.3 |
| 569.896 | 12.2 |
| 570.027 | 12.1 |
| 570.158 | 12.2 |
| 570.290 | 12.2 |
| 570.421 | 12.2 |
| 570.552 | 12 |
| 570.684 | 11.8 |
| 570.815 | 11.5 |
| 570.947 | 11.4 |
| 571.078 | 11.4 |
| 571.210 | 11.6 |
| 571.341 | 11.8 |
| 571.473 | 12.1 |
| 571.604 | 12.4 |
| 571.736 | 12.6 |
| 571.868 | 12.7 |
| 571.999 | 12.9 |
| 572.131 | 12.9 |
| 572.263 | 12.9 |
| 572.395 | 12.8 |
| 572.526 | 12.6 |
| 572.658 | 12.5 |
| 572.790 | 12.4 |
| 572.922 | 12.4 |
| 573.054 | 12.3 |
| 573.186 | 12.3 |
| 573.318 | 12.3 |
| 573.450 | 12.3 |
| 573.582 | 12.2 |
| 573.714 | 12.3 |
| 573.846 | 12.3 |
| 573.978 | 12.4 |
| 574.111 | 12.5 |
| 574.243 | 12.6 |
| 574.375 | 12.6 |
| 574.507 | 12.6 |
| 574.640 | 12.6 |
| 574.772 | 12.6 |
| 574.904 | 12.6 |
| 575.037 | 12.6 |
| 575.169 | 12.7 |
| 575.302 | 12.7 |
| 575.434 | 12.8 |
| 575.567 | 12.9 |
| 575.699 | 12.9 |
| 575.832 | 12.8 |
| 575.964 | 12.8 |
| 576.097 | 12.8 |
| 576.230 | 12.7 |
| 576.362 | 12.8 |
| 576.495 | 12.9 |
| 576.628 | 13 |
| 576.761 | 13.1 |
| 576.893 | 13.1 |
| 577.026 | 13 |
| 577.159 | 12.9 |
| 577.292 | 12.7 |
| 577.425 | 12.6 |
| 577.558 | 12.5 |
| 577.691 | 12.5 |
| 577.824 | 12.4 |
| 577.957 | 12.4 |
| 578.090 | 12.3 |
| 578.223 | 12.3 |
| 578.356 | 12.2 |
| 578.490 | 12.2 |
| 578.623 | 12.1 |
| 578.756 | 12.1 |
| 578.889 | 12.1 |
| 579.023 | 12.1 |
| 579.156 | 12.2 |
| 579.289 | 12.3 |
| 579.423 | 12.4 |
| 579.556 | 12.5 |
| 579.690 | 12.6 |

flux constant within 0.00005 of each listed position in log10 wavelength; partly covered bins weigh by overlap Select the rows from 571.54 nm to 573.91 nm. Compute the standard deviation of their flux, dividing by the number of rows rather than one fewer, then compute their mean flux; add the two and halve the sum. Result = 6.370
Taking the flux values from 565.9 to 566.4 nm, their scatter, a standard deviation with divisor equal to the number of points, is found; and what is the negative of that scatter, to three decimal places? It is -0.122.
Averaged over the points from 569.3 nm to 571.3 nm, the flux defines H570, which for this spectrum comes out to 12.0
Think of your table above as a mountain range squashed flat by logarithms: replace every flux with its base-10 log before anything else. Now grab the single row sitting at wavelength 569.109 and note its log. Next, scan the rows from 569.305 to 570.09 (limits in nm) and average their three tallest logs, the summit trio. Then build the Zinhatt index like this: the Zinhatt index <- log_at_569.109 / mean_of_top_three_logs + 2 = 3.00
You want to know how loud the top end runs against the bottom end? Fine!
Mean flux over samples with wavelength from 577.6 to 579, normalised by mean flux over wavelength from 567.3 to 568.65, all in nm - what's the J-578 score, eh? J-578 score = 0.99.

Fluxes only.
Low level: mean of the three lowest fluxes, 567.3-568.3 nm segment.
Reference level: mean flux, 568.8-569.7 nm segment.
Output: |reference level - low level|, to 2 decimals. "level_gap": 0.21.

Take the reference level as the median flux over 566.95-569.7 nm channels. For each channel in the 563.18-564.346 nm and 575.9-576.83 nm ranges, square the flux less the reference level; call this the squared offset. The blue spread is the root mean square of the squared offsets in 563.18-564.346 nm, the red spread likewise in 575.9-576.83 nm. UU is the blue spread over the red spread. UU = 0.3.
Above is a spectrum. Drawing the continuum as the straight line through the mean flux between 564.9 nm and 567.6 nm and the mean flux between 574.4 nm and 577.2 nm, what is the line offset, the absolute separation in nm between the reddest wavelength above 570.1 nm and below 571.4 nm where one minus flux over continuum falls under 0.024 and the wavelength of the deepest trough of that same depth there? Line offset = 0.66 nm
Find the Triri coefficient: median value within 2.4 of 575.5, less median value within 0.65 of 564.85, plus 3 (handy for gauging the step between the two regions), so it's 3.3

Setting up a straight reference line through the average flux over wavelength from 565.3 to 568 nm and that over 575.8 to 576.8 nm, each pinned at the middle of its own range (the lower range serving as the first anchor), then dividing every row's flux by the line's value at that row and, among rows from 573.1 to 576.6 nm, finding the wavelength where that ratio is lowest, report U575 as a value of 573.582 nm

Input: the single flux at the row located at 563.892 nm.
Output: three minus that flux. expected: -9.1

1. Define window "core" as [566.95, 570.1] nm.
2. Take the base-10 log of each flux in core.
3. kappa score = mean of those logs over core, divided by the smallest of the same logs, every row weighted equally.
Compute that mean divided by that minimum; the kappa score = 1.01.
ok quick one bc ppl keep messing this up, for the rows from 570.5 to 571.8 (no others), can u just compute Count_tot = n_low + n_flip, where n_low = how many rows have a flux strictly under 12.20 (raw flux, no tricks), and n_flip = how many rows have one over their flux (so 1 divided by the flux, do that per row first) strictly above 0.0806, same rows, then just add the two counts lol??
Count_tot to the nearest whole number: 17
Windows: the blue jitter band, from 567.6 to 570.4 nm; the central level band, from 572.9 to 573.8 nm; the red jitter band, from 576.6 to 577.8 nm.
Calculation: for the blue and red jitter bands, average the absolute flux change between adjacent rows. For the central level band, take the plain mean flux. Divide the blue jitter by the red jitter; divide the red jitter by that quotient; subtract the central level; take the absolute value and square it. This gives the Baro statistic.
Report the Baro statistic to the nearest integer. 149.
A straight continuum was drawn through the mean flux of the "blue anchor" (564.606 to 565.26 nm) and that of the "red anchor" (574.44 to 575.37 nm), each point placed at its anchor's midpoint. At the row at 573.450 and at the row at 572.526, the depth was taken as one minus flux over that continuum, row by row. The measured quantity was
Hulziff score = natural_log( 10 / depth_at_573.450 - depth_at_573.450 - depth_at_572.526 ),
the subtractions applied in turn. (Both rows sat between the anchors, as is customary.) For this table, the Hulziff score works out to 6.1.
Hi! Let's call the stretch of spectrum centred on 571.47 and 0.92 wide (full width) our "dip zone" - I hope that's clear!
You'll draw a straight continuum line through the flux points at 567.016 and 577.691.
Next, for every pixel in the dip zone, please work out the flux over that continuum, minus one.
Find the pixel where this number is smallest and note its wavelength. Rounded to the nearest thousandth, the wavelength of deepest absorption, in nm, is 571.078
